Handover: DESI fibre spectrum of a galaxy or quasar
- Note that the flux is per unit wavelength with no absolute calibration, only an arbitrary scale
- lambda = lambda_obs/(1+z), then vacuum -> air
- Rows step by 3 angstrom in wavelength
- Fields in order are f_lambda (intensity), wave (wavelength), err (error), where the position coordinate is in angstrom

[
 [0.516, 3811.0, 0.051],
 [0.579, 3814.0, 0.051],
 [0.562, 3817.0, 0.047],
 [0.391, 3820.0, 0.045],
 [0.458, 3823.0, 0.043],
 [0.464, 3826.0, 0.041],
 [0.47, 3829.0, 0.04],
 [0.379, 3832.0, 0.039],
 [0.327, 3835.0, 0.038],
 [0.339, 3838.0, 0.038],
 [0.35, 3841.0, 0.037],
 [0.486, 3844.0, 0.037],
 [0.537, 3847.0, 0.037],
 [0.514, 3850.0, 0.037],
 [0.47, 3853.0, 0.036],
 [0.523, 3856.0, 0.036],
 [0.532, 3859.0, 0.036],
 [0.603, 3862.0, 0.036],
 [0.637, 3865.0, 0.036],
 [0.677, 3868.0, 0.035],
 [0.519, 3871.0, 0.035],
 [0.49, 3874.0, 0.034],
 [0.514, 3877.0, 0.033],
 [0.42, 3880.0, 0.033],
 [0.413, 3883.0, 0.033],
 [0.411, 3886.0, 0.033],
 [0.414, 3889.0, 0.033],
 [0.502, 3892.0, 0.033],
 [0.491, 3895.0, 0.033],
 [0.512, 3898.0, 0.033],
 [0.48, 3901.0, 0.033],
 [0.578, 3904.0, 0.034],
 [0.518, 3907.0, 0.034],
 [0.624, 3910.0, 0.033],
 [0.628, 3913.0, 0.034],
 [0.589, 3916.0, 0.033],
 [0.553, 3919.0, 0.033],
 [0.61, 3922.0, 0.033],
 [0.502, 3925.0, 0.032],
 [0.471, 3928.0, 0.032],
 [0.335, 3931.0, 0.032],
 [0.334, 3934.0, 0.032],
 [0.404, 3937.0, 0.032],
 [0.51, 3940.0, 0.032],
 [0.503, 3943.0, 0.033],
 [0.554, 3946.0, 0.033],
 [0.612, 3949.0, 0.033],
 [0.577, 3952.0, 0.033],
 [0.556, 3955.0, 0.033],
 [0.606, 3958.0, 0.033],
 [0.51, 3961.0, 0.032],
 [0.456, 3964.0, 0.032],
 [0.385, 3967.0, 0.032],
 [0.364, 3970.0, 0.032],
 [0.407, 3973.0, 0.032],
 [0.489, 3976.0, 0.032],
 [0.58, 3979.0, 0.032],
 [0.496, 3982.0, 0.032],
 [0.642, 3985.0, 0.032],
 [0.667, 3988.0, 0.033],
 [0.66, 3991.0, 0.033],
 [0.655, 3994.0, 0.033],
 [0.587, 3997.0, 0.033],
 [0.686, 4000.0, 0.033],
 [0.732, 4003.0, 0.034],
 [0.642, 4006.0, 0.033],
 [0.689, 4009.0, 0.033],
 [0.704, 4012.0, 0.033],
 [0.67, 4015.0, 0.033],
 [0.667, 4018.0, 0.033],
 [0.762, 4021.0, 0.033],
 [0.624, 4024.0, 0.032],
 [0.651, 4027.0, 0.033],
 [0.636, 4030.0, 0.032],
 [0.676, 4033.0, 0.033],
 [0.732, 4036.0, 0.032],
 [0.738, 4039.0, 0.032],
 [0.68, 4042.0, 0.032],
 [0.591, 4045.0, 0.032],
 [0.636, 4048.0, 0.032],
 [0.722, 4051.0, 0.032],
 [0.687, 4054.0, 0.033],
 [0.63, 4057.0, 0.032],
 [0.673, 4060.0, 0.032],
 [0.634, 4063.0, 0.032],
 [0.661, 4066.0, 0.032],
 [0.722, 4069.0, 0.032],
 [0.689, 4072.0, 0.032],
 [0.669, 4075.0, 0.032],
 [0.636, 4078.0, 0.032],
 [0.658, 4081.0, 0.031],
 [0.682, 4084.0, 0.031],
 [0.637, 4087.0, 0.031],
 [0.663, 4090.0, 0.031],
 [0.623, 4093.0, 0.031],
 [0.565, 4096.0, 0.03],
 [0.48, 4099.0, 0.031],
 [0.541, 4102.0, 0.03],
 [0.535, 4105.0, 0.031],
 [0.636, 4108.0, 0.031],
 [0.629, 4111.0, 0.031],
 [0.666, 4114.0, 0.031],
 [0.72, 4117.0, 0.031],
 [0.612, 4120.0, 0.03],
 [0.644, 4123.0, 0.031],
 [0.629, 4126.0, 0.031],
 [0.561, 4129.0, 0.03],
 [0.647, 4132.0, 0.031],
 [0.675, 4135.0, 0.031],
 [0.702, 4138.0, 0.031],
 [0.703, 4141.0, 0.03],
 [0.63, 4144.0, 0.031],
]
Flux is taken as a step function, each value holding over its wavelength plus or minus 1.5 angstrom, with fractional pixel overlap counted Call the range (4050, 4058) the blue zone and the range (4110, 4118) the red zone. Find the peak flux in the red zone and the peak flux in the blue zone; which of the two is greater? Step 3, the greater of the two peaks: 0.722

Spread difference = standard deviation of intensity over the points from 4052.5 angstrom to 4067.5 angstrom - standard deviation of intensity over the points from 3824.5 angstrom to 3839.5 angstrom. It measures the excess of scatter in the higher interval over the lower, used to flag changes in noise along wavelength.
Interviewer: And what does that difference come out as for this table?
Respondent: -0.04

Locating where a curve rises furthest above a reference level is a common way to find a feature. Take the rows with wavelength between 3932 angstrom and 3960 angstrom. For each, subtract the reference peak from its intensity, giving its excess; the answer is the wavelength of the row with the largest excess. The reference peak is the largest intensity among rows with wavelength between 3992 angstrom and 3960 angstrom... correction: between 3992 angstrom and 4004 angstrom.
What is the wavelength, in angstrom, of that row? 3949.0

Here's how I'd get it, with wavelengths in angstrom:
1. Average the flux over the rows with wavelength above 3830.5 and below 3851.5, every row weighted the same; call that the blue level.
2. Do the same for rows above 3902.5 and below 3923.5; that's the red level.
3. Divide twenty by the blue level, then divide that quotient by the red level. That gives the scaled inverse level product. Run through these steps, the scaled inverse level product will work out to 82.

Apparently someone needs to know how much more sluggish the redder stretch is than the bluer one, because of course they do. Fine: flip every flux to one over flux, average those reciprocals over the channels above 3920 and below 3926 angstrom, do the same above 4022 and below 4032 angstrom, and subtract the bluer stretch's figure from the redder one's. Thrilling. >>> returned -0.25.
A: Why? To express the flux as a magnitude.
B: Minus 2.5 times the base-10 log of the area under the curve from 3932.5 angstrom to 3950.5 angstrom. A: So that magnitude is -2.36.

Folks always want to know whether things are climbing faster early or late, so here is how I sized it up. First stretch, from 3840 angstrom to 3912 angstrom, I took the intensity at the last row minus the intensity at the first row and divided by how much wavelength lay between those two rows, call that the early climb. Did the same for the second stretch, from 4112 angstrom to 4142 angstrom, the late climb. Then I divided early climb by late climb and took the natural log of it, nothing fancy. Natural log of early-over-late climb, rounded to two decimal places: 1.06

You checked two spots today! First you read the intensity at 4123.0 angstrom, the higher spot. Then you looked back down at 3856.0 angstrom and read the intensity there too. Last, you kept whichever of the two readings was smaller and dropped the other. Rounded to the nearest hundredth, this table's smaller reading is 0.52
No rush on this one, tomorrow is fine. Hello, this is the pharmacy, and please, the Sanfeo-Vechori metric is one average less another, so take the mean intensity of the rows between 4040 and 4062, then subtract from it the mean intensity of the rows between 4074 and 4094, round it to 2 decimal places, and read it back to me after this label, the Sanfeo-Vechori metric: 0.01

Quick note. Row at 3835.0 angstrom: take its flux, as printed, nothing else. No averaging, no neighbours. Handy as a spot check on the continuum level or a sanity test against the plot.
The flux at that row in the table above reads 0.327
